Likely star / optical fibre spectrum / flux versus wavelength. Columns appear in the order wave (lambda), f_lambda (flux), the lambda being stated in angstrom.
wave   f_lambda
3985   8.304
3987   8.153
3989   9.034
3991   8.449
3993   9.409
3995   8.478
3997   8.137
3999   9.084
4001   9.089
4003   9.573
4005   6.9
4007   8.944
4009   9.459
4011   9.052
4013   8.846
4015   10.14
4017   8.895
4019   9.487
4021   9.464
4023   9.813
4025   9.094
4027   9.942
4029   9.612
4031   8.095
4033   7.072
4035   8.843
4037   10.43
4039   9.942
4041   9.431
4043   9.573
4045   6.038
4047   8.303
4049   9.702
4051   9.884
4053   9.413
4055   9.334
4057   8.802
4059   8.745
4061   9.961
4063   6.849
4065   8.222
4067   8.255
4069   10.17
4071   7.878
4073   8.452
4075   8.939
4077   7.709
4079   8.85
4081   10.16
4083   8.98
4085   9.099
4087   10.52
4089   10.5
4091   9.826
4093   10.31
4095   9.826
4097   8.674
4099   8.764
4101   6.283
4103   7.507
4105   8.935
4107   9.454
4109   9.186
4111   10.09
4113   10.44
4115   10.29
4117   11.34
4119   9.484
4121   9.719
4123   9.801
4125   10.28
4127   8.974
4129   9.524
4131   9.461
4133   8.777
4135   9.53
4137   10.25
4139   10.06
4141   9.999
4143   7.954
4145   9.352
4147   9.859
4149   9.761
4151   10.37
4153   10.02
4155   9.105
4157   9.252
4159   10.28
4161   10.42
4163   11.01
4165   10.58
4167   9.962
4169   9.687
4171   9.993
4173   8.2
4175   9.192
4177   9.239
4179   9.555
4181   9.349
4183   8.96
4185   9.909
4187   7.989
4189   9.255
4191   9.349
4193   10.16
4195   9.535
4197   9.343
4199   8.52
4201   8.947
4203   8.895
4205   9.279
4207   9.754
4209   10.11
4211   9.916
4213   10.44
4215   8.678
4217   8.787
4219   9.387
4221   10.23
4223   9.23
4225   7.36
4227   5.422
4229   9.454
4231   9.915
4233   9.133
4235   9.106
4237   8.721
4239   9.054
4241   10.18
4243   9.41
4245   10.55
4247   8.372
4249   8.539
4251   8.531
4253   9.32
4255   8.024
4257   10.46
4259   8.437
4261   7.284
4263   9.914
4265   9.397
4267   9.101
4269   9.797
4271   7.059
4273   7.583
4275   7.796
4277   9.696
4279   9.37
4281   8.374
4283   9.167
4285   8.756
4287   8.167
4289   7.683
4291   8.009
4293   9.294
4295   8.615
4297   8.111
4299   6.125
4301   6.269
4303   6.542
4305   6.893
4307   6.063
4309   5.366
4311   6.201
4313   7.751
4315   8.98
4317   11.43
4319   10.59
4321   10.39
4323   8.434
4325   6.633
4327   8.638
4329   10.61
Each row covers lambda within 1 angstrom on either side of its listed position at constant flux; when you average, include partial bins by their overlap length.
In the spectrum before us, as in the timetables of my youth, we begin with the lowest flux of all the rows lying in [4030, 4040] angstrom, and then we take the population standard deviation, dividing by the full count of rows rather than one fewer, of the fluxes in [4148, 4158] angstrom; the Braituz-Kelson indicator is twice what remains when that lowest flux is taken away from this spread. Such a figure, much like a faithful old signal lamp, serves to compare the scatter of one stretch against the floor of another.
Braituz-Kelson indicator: -13.2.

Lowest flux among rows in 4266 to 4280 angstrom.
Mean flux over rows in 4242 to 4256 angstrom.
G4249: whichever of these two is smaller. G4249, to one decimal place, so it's 7.1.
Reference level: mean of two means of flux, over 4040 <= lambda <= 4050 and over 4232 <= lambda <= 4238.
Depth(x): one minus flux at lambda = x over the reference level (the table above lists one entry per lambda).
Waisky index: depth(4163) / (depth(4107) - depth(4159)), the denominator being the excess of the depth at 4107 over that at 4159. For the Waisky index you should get -2.7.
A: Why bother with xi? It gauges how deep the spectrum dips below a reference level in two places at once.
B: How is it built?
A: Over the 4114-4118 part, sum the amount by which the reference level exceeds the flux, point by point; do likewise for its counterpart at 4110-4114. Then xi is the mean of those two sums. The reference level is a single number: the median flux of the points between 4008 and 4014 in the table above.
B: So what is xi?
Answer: -3.0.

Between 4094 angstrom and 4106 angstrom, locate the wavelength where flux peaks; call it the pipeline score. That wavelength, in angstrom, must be 4095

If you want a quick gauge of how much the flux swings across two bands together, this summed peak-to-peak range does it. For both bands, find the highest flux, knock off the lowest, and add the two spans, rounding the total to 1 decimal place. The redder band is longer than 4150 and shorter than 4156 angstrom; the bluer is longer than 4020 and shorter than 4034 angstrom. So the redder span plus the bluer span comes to 4.1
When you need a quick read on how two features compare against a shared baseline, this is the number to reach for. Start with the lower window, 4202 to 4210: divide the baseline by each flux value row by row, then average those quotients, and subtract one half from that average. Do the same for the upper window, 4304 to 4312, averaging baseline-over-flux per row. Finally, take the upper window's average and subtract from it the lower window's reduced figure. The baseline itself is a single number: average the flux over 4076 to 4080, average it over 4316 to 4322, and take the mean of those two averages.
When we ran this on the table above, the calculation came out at 1.1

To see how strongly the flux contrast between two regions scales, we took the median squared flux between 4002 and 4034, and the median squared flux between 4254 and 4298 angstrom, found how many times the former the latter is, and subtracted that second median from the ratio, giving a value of -71.9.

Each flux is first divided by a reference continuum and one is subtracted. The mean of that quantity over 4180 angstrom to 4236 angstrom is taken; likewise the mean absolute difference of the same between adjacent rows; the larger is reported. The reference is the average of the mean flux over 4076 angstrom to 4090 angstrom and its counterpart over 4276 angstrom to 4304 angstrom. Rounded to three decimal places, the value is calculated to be 0.097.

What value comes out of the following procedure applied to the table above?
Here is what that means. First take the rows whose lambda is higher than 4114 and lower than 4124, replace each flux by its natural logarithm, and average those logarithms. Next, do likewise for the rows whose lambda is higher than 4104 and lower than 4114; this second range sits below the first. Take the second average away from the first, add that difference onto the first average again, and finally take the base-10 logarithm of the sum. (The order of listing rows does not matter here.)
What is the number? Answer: 0.374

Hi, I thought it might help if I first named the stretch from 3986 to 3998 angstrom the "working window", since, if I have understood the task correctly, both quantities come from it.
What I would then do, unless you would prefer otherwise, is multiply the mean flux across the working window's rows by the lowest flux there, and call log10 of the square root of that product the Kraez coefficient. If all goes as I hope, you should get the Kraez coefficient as 0.923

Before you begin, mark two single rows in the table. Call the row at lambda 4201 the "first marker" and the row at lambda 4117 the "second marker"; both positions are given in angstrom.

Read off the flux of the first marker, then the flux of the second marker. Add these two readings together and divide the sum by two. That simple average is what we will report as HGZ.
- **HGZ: 10.1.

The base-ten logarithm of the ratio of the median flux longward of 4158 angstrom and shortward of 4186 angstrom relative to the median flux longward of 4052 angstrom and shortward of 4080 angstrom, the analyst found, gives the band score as 0.05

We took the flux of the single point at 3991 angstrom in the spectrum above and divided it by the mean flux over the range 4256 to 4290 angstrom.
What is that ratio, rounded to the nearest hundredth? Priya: 0.97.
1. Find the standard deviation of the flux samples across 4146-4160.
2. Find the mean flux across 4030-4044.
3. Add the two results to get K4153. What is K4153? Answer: 9.5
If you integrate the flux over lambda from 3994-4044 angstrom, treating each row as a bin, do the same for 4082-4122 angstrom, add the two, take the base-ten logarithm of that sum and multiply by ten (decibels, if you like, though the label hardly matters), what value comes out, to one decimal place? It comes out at 29.2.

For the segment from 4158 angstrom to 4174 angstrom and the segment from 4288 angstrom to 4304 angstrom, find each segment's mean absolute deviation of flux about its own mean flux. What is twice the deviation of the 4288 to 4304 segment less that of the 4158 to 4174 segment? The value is 1.3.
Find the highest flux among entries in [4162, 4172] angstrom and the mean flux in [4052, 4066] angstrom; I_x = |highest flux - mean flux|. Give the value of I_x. 2.2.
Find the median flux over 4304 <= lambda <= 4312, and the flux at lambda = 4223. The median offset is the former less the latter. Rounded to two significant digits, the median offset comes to -3.1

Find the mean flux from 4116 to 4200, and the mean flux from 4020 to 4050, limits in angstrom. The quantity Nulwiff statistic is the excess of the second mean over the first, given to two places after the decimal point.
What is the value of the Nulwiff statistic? -0.58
